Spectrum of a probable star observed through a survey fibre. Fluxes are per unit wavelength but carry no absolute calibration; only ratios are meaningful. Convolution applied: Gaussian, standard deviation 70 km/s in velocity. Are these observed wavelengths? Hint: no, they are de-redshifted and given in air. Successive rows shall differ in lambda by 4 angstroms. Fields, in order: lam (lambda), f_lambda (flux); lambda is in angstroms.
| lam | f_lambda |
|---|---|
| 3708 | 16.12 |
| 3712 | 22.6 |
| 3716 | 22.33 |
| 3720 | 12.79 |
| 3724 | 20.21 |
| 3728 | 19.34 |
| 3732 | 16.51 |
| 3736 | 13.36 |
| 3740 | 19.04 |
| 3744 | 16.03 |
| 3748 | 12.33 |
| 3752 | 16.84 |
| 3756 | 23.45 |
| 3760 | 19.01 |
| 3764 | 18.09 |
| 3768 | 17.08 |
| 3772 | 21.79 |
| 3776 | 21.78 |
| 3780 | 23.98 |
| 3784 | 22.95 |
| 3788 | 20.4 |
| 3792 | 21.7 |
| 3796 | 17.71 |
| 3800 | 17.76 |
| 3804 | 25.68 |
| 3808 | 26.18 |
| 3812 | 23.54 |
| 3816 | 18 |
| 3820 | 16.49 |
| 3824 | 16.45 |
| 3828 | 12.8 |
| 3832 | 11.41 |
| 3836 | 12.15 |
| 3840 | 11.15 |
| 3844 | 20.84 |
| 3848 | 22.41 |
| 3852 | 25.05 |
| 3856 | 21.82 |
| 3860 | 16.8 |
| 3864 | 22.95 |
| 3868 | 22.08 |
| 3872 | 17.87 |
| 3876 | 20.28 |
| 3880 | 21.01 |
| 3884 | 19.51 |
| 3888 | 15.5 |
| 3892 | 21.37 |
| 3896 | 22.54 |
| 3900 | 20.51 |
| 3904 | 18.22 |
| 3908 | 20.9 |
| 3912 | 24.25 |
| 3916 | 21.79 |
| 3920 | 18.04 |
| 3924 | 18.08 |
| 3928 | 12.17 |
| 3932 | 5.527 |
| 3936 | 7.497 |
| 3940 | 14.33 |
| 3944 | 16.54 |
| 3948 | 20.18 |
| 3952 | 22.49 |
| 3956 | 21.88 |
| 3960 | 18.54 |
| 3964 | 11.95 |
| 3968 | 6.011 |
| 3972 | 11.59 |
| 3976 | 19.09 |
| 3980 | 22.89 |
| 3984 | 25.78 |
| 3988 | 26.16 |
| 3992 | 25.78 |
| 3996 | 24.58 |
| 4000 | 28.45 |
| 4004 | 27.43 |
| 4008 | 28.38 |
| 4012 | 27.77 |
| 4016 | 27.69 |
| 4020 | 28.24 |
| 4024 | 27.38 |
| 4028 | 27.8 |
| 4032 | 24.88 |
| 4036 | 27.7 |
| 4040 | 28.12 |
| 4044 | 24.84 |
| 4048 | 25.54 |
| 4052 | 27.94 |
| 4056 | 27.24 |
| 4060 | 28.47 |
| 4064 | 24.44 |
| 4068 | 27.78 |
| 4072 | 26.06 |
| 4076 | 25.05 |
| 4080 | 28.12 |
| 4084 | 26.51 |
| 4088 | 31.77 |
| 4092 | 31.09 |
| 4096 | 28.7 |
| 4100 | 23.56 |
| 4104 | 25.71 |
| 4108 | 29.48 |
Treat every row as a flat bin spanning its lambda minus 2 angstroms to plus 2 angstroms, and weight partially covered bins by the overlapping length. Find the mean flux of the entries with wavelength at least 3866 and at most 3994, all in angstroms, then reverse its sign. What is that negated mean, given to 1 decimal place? -18.4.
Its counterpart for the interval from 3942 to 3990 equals -18.6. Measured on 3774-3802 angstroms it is -20.9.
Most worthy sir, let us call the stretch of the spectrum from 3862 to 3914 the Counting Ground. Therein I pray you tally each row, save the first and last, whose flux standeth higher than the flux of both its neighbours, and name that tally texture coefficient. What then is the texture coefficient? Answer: 2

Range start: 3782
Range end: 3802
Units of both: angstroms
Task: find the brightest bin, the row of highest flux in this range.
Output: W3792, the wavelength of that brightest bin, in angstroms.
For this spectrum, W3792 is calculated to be 3784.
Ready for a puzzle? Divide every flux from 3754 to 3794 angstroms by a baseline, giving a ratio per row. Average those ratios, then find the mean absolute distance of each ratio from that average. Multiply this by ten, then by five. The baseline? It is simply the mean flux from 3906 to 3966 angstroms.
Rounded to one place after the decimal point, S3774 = 5.6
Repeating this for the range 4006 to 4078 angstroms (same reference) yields 3.6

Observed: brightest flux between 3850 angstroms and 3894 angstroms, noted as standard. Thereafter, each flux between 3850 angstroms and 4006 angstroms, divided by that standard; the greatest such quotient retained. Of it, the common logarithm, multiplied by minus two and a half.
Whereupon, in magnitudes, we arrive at -0.14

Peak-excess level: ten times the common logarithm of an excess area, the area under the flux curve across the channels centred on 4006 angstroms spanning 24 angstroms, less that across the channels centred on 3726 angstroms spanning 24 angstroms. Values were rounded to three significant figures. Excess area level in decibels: 23.8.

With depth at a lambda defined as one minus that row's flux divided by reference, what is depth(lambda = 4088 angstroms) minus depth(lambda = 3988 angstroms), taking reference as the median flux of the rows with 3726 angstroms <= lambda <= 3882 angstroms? -0.29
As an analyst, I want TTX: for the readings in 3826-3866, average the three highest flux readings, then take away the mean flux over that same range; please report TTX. 5.7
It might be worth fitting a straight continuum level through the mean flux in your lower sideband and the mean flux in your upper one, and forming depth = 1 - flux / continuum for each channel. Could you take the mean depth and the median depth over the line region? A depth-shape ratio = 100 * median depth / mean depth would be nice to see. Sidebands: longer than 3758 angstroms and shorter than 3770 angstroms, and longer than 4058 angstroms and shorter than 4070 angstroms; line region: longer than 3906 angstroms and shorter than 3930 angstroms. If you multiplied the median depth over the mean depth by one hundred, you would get 90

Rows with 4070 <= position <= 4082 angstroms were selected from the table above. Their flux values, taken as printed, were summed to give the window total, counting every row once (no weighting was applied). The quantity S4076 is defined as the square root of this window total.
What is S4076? 8.9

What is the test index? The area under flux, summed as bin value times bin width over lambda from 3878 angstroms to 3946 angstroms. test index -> 1191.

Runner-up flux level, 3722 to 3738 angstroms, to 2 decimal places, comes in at 19.34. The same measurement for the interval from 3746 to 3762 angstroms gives 19.01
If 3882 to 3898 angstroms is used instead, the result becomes 21.37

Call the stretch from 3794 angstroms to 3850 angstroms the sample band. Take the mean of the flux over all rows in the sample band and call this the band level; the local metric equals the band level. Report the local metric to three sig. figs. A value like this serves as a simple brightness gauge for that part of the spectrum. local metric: 18.0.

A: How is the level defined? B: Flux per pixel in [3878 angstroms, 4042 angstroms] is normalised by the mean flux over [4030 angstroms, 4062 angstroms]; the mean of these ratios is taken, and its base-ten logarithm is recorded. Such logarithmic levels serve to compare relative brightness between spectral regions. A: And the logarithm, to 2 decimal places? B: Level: -0.11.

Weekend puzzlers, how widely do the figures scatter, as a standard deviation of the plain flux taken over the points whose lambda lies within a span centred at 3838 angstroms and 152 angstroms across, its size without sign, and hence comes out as 3.8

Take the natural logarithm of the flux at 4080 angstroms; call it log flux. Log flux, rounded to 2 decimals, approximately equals 3.34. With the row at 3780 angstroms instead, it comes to 3.18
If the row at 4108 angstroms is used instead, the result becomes 3.38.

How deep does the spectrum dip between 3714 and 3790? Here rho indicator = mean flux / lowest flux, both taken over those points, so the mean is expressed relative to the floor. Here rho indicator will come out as 1.53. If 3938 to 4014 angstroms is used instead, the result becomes 3.50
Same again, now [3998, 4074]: 1.11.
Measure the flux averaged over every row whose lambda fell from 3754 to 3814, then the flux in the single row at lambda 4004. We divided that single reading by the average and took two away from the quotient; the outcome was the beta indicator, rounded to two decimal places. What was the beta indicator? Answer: -0.72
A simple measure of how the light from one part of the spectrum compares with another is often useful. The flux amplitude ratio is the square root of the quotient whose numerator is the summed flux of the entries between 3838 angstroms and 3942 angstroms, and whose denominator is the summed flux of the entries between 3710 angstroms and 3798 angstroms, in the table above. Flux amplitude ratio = 1.07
